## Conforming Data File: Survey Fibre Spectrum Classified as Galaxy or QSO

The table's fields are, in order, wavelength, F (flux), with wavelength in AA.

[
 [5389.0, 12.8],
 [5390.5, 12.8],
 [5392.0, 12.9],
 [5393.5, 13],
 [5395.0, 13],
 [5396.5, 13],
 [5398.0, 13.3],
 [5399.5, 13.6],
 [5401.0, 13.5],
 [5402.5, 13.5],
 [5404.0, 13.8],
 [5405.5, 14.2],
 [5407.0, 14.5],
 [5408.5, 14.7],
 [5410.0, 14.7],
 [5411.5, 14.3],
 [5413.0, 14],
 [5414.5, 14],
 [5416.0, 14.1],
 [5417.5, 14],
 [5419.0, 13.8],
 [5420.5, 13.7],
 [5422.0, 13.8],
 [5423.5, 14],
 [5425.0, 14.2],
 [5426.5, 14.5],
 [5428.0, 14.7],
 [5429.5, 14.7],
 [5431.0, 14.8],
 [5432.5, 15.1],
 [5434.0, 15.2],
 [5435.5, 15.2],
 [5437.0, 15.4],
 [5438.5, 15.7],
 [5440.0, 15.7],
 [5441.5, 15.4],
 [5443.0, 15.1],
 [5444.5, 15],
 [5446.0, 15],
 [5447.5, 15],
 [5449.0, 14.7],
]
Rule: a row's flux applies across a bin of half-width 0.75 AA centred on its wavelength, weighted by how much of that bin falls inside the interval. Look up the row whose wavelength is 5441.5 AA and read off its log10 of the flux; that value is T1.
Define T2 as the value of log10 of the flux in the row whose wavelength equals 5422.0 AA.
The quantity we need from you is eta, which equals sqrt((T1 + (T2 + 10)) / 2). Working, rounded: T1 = 1.19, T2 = 1.140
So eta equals 2.483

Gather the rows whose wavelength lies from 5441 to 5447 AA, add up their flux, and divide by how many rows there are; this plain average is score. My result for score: 15.1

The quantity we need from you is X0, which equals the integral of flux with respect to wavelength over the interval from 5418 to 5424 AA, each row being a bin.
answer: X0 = 83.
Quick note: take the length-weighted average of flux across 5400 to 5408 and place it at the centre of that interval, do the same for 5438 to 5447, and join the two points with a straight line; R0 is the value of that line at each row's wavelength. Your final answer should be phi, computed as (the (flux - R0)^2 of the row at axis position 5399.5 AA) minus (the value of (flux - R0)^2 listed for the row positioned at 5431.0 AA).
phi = 0.02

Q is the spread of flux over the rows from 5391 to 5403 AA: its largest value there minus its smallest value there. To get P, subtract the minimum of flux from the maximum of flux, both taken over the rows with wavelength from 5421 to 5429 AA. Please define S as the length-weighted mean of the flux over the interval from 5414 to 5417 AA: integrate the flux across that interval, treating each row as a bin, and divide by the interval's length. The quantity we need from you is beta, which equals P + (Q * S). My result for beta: 11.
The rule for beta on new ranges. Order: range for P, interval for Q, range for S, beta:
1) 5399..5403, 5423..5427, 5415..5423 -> 7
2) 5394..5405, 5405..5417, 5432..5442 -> 12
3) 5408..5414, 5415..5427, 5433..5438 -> 13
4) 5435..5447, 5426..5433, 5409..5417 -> 9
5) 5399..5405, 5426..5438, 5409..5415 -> 13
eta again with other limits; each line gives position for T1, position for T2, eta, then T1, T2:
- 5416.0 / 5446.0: 2.482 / 1.15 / 1.176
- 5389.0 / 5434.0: 2.479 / 1.11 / 1.182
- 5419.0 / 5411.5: 2.479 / 1.14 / 1.155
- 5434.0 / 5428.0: 2.485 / 1.18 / 1.167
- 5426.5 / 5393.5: 2.477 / 1.16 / 1.114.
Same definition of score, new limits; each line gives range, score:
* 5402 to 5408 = 14.0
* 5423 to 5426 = 14.1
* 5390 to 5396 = 12.9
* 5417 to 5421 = 13.8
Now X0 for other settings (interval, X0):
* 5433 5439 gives 92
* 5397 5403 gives 81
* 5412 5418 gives 84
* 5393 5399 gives 79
